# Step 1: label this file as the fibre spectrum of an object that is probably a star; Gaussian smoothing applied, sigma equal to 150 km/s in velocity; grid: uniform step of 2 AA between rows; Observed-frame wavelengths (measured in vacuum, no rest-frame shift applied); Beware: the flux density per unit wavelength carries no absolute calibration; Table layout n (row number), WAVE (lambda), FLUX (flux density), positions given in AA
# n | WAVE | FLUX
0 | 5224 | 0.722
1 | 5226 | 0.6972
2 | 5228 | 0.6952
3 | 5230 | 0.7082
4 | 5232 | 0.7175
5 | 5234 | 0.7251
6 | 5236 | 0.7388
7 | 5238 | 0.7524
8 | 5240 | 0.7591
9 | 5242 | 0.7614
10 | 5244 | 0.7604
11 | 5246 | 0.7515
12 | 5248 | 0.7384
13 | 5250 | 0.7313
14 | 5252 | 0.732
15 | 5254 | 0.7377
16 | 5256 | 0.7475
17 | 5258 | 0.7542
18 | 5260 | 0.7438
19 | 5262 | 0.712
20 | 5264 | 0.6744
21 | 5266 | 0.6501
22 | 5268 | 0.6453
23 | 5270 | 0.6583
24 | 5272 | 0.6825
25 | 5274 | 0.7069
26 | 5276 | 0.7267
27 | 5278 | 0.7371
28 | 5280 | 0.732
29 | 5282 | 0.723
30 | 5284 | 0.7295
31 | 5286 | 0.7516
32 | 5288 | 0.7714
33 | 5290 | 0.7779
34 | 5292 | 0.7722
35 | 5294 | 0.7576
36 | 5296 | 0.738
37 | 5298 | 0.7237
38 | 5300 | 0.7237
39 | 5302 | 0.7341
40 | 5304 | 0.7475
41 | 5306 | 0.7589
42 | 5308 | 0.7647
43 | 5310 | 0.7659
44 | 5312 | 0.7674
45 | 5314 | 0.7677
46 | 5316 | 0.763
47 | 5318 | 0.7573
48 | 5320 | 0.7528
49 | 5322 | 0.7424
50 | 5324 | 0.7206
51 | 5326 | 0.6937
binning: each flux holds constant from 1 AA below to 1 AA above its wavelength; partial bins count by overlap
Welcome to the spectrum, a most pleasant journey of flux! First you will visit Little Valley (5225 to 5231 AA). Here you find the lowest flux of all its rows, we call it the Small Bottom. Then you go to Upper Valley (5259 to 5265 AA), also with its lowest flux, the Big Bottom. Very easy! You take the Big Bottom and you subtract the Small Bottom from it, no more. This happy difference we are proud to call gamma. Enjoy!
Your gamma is -0.021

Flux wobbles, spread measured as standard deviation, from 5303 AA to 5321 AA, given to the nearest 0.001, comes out 0.007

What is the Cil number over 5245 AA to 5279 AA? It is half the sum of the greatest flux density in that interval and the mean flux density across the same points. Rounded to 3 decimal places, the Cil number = 0.734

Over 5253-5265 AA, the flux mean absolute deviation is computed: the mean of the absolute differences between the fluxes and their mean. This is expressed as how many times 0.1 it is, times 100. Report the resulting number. 23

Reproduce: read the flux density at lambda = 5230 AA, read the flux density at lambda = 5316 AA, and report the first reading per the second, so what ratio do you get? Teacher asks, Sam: 0.93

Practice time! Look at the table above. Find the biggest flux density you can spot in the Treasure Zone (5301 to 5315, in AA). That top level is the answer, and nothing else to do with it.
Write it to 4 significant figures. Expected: 0.7677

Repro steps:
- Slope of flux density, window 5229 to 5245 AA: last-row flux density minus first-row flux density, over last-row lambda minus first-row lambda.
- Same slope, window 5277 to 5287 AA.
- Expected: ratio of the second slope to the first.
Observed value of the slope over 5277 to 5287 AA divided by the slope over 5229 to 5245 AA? 0.49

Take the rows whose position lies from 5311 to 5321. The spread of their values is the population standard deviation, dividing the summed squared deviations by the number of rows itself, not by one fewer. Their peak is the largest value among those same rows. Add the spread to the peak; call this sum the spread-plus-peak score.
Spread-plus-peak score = 0.7735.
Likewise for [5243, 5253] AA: 0.7718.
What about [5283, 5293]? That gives 0.7958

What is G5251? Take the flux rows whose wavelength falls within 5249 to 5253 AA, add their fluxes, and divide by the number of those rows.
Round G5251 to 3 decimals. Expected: 0.732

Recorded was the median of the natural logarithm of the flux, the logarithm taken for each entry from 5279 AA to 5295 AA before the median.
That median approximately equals -0.282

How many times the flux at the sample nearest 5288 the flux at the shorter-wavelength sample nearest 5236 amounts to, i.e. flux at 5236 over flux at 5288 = 0.96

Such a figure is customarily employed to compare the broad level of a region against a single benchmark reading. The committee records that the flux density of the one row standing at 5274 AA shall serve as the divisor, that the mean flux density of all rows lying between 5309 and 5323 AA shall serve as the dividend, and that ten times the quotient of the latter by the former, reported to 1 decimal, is 10.7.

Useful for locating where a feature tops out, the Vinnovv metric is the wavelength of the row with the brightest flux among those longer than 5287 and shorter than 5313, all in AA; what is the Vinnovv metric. 5290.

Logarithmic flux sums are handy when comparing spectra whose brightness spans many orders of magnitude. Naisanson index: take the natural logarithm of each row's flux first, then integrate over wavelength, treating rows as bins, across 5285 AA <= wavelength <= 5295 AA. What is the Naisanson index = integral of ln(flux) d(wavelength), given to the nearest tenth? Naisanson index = -2.7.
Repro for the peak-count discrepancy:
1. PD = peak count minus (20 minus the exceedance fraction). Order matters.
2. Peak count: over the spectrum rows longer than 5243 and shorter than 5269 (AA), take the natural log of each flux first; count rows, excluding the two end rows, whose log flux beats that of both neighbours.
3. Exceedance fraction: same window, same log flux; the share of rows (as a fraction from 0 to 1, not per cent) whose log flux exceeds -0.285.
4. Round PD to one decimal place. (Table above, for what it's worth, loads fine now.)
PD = -18.8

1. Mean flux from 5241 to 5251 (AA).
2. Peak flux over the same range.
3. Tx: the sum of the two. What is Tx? 1.51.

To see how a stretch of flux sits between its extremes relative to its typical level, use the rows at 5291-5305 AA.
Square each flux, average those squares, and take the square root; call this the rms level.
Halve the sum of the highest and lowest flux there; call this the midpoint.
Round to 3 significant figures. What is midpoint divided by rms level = 1.01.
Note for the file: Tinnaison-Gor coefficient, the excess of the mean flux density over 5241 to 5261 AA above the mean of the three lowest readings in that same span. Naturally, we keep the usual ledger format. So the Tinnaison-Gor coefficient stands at 0.012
